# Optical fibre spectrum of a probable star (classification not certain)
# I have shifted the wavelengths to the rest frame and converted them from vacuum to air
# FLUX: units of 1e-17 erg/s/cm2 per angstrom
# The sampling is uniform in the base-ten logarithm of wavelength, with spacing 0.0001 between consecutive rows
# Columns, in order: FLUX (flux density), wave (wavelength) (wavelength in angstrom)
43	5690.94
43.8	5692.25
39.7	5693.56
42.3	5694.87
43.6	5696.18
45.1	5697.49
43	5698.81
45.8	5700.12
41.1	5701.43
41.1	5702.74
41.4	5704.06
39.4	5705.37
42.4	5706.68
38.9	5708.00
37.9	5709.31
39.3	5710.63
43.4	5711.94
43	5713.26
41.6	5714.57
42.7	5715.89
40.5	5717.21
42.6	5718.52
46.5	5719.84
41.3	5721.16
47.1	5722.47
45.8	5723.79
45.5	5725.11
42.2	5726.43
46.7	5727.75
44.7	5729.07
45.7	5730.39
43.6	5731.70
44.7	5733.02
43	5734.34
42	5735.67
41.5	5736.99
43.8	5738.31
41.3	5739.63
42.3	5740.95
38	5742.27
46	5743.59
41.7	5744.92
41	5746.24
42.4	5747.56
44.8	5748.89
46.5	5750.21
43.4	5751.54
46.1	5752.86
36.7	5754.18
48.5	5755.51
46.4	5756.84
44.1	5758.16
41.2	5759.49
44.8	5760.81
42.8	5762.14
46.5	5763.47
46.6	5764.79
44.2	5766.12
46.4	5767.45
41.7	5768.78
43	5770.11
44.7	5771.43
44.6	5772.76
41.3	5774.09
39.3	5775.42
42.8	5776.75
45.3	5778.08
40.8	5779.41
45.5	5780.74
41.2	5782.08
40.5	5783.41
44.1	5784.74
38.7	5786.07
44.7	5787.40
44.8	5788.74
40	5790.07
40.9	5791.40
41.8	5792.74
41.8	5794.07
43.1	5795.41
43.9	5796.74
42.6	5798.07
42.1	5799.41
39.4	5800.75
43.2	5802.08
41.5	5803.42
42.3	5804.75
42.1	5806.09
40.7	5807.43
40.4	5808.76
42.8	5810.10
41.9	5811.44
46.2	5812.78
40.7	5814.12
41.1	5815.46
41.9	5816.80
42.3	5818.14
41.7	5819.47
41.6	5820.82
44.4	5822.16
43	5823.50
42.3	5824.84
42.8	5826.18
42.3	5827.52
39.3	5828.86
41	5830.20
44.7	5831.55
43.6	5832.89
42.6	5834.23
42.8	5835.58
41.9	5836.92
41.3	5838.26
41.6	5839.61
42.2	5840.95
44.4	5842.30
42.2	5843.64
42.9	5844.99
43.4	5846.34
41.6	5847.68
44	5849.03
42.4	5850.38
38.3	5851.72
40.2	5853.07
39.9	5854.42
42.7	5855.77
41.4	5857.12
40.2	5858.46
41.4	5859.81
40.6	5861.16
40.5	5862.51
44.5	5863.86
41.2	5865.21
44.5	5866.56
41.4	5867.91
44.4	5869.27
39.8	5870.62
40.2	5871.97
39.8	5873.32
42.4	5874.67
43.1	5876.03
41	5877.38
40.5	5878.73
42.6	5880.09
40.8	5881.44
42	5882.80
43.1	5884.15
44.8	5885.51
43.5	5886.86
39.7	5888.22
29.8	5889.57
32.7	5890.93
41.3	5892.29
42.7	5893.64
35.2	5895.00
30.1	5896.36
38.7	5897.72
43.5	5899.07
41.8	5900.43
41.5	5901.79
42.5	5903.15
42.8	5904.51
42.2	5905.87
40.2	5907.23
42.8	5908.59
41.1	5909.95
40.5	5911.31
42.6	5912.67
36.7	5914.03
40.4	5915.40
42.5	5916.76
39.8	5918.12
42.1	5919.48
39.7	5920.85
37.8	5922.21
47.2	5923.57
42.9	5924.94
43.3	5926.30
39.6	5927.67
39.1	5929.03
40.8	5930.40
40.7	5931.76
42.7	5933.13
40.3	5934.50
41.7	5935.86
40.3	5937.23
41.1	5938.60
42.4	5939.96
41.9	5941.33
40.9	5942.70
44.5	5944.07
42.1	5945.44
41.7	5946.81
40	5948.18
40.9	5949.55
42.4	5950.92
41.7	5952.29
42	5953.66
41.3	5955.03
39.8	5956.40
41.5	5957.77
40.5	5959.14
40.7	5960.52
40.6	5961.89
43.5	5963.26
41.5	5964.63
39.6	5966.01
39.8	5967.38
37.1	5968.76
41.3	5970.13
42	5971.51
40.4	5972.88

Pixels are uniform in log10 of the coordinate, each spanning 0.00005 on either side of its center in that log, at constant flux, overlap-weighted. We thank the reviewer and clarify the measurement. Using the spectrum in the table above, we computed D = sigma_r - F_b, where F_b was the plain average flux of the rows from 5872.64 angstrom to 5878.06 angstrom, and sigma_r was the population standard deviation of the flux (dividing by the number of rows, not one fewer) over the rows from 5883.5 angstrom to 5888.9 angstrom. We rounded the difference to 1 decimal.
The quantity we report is -39.7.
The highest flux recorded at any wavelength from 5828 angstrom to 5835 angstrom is 44.7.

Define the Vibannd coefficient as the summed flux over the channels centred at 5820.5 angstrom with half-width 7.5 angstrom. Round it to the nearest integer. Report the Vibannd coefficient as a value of 464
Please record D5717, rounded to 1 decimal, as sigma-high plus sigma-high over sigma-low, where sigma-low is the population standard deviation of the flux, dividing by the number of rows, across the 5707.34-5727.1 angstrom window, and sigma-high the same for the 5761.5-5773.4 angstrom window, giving 2.3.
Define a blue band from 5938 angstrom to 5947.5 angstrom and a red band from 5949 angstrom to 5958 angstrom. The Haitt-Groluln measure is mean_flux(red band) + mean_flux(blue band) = 83.5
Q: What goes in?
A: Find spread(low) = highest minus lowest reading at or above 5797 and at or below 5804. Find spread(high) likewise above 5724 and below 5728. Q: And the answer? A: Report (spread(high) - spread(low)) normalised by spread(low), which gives 0.2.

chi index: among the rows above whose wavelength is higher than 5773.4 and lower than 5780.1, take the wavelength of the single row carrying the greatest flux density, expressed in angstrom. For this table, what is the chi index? 5778.08 angstrom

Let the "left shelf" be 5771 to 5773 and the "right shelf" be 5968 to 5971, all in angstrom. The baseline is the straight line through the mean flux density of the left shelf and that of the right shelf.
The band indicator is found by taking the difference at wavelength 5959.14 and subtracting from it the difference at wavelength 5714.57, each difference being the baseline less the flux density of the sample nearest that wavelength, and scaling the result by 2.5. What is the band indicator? -14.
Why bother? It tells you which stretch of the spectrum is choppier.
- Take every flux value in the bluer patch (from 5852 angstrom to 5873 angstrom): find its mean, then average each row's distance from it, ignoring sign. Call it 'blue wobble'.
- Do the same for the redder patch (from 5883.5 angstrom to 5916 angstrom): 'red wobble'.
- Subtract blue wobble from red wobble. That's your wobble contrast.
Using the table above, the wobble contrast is 1.8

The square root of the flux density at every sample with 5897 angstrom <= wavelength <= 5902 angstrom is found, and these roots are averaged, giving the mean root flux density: 6.43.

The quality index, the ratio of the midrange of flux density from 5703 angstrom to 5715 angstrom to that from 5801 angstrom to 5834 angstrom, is 0.95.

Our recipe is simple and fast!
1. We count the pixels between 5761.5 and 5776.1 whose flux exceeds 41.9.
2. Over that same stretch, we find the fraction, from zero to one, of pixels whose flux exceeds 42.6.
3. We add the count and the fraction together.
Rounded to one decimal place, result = 8.7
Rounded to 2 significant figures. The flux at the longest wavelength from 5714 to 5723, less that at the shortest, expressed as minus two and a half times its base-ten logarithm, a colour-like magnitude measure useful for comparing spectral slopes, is -1.9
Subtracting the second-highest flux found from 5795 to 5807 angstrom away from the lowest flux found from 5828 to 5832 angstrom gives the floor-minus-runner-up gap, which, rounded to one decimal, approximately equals -3.9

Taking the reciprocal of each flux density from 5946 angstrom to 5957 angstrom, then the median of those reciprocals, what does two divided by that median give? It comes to 83.0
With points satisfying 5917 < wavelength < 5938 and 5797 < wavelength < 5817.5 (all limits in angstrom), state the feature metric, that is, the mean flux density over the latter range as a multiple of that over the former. 1.02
